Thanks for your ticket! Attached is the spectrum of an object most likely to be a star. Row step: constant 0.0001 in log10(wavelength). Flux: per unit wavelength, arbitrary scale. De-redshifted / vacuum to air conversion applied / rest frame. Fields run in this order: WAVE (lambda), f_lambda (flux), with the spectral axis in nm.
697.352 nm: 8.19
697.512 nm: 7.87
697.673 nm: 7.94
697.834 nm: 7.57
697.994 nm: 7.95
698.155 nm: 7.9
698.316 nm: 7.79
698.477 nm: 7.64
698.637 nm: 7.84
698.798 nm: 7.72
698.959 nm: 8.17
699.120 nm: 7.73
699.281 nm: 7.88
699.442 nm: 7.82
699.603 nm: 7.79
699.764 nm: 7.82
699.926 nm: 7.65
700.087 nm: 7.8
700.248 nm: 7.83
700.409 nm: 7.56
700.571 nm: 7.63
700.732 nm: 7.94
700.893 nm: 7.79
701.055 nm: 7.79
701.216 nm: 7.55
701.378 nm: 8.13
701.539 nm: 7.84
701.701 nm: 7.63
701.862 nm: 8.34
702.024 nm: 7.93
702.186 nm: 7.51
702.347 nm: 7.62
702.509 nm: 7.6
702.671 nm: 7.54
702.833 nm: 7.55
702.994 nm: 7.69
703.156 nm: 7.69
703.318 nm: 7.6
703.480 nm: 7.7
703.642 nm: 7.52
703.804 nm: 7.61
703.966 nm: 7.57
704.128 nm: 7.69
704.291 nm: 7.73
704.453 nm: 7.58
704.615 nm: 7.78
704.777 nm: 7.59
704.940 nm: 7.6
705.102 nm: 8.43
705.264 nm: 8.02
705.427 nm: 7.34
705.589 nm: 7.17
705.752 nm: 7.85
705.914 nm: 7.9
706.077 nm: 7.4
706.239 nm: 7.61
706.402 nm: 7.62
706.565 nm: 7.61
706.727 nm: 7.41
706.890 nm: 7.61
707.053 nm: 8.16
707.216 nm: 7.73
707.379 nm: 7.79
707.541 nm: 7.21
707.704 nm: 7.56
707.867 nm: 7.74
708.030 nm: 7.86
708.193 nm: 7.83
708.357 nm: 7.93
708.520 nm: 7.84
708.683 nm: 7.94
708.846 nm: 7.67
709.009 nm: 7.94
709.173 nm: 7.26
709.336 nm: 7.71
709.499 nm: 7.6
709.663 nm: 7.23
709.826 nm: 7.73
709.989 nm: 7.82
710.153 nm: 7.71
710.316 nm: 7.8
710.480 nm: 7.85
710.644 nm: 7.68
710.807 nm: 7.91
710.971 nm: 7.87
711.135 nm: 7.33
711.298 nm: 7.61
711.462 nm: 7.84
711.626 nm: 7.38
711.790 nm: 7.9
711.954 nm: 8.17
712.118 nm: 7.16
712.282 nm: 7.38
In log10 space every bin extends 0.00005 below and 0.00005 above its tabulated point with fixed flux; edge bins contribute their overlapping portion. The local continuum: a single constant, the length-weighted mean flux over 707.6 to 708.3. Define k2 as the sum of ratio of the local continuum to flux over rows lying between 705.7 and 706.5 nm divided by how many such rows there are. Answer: 1.007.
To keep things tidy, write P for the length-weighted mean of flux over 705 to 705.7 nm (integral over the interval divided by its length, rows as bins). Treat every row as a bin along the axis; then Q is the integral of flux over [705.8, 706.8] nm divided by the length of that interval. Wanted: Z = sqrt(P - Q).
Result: 0.366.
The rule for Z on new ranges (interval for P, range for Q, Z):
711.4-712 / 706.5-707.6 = 0.368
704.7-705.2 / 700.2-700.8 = 0.389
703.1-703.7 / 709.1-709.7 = 0.397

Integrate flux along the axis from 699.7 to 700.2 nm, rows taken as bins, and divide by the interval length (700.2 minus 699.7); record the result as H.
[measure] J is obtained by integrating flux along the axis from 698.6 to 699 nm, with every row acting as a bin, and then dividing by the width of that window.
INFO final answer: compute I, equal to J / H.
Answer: 1.018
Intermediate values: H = 7.75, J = 7.89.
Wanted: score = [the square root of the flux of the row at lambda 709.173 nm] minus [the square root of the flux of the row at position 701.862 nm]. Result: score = -0.19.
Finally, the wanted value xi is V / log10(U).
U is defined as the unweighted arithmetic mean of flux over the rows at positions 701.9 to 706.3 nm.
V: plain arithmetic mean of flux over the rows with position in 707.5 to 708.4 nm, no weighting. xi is 8.69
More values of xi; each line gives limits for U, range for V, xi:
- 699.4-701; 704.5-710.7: 8.65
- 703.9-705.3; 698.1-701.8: 8.75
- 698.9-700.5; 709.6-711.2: 8.62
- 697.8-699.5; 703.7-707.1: 8.60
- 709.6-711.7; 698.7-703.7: 8.76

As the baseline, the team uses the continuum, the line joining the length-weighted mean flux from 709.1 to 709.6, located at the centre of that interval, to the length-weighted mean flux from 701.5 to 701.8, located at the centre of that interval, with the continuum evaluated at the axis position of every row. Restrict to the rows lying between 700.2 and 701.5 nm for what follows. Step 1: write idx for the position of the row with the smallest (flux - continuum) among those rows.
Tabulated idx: 700.409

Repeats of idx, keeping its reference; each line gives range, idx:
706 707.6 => 707.541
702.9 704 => 703.642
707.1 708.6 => 707.541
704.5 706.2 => 705.589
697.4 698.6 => 697.834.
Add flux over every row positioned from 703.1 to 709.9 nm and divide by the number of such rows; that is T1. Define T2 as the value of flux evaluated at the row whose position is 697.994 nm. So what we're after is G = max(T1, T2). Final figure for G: 7.95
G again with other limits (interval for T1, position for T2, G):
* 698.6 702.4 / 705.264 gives 8.02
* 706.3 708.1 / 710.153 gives 7.71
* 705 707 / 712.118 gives 7.66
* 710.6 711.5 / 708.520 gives 7.84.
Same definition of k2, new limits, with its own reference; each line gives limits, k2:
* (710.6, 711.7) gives 1.009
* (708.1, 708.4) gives 0.981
